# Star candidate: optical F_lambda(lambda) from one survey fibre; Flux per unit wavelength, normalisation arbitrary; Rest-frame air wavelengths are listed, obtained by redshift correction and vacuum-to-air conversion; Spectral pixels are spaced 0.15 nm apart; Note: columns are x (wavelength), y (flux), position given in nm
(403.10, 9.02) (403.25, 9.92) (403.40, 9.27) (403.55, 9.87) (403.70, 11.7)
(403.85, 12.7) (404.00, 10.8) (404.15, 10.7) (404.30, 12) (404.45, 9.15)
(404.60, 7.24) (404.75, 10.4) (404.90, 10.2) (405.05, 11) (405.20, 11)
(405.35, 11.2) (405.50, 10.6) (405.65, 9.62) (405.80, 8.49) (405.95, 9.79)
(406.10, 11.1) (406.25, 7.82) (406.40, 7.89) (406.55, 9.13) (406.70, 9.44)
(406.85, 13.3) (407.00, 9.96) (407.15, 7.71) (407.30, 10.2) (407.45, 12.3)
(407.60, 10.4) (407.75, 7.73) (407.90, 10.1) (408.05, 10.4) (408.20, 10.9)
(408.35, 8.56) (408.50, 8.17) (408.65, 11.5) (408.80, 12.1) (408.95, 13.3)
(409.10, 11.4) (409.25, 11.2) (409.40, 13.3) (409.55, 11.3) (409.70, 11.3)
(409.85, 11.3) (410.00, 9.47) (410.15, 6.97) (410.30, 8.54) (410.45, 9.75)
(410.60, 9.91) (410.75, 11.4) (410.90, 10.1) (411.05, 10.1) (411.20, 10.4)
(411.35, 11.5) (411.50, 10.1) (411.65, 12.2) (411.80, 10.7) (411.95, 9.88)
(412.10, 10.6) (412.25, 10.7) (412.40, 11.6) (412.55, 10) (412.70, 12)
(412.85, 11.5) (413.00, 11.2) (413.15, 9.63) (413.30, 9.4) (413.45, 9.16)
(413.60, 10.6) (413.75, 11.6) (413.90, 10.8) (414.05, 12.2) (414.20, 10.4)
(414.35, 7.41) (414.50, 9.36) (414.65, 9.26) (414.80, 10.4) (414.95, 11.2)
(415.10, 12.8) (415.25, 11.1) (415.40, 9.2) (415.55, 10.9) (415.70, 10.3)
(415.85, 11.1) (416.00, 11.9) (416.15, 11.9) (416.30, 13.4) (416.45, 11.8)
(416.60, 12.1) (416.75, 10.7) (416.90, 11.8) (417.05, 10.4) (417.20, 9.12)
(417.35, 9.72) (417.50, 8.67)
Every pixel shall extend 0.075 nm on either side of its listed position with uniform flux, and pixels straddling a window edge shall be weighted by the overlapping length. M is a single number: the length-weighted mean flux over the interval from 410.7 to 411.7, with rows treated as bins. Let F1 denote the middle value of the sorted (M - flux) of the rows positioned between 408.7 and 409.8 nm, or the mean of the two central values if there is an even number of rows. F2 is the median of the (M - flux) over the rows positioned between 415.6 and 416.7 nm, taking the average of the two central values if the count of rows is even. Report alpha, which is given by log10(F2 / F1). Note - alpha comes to 0.3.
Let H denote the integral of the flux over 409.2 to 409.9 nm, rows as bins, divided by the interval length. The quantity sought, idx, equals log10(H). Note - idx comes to 1.069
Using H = 11.7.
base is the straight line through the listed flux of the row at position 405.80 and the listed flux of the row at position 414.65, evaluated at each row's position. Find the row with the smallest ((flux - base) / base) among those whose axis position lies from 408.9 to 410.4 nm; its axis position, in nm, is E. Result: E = 410.15 nm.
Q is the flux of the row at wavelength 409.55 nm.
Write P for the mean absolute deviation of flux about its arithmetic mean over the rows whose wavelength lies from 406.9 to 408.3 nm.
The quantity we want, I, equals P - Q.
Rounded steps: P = 1.0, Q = 11.3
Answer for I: -10.3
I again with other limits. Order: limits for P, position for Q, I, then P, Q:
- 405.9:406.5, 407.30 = -8.9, 1.3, 10.2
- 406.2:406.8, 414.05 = -11.5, 0.7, 12.2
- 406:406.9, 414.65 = -7.6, 1.6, 9.26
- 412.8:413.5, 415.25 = -10.2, 0.9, 11.1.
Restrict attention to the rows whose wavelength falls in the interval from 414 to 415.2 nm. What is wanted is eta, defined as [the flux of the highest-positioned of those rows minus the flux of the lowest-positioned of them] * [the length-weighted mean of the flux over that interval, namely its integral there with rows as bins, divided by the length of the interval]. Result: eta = 6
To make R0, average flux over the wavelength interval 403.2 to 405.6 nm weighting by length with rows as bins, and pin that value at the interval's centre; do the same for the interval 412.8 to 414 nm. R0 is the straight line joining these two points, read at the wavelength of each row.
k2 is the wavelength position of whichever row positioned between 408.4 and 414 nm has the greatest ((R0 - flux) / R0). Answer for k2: 410.15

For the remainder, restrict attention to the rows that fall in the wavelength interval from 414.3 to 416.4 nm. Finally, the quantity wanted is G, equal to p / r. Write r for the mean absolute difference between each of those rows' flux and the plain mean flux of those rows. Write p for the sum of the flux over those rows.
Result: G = 124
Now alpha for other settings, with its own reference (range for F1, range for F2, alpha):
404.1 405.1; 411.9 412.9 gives -0.7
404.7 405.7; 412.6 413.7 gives 0.0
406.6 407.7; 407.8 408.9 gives -0.2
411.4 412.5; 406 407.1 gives 1.2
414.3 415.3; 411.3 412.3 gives -0.7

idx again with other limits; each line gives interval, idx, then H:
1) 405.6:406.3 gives 0.974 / 9.4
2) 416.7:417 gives 1.050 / 11.2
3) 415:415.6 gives 1.042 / 11.0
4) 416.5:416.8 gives 1.060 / 11.5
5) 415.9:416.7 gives 1.084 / 12.1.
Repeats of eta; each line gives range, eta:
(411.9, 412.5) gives 18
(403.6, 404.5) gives -29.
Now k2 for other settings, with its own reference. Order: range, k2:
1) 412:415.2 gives 414.35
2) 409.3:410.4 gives 410.15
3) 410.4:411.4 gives 410.45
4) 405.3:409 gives 407.15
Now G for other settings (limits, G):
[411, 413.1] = 229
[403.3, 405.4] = 148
